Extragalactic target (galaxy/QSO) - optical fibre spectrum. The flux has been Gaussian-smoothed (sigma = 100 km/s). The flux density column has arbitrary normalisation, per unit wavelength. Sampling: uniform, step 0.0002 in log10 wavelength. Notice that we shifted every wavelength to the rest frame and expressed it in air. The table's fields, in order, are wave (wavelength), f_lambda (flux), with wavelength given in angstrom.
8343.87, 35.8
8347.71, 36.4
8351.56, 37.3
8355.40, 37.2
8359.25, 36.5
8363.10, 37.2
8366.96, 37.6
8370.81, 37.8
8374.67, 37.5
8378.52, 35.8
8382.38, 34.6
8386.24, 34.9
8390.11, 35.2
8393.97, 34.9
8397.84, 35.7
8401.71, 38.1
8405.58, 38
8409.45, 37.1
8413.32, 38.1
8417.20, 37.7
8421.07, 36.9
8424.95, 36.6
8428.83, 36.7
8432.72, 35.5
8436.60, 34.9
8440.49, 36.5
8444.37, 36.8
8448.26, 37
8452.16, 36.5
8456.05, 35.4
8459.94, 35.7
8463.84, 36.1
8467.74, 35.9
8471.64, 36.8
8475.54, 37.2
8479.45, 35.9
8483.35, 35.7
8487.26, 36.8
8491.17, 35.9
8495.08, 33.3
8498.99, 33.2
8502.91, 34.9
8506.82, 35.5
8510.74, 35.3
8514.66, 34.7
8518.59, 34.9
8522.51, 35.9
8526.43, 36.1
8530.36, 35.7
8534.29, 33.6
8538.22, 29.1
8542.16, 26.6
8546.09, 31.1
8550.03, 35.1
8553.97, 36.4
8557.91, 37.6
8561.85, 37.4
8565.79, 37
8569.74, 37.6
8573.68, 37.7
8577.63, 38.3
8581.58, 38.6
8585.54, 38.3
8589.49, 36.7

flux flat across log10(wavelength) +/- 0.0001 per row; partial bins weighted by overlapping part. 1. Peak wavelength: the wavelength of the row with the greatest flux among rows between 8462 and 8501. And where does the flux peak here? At 8475.54 angstrom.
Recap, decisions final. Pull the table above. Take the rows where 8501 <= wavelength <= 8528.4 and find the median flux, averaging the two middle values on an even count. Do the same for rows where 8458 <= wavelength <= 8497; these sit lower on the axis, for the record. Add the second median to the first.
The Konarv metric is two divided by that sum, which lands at 0.0281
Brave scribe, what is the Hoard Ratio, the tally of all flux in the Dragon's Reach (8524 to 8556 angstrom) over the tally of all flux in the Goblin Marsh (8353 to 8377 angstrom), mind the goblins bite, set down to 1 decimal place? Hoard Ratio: 1.2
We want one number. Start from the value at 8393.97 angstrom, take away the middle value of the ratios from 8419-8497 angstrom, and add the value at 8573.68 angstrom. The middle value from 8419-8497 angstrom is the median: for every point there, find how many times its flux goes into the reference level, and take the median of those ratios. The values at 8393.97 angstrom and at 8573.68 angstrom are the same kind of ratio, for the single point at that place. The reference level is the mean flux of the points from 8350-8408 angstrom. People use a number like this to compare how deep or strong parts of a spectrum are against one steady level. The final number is 1.01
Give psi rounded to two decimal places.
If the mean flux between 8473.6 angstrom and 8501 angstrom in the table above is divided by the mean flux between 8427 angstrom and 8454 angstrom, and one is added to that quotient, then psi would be 1.98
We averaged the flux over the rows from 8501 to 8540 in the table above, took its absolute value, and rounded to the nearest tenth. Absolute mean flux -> 34.6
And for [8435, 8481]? 36.2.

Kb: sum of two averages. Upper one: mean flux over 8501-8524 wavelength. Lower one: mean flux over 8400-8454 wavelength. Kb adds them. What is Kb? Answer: 72.1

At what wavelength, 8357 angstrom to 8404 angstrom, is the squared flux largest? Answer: 8401.71 angstrom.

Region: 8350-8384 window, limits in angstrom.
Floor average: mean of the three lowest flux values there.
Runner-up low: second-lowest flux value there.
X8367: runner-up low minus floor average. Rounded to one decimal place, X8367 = 0.2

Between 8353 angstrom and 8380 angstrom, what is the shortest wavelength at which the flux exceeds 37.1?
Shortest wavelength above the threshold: 8355.40 angstrom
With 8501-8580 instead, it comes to 8557.91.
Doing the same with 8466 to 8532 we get 8475.54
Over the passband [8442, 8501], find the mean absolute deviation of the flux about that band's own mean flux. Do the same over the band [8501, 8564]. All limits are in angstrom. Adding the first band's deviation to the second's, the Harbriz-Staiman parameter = 2.95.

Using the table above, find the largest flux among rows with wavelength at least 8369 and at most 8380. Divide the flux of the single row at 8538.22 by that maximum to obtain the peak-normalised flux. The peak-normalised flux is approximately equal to 0.77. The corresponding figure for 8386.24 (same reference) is 0.92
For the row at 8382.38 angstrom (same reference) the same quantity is 0.92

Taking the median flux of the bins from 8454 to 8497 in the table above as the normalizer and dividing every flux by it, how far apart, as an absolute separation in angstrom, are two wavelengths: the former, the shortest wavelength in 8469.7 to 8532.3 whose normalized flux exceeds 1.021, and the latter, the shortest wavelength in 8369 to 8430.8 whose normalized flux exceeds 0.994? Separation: 100.8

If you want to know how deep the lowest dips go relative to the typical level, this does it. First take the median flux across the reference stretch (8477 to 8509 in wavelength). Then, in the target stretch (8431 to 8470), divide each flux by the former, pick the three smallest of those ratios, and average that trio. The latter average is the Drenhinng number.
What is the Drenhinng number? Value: 0.99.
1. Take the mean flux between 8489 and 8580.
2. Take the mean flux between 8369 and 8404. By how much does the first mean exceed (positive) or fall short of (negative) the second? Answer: -1.1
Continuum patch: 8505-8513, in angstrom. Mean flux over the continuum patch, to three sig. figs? 35.4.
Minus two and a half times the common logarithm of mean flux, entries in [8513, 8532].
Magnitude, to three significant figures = -3.87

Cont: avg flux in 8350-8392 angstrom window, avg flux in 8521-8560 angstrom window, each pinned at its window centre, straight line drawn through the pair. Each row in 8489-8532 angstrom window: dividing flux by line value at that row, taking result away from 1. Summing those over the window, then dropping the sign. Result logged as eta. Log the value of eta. 0.27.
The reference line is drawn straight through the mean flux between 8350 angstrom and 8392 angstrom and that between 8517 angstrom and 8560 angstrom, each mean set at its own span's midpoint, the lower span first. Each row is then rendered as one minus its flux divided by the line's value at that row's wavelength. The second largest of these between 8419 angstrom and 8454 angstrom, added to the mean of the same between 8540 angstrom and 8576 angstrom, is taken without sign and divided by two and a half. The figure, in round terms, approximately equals 0.020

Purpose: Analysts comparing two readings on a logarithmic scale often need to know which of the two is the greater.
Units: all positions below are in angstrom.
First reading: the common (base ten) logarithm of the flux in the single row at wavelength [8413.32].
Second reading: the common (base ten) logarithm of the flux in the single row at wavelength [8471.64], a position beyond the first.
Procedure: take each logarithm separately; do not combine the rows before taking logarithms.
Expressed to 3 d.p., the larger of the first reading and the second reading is 1.581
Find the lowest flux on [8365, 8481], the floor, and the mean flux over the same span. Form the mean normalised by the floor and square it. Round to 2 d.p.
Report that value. 1.11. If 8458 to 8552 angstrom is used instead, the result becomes 1.69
